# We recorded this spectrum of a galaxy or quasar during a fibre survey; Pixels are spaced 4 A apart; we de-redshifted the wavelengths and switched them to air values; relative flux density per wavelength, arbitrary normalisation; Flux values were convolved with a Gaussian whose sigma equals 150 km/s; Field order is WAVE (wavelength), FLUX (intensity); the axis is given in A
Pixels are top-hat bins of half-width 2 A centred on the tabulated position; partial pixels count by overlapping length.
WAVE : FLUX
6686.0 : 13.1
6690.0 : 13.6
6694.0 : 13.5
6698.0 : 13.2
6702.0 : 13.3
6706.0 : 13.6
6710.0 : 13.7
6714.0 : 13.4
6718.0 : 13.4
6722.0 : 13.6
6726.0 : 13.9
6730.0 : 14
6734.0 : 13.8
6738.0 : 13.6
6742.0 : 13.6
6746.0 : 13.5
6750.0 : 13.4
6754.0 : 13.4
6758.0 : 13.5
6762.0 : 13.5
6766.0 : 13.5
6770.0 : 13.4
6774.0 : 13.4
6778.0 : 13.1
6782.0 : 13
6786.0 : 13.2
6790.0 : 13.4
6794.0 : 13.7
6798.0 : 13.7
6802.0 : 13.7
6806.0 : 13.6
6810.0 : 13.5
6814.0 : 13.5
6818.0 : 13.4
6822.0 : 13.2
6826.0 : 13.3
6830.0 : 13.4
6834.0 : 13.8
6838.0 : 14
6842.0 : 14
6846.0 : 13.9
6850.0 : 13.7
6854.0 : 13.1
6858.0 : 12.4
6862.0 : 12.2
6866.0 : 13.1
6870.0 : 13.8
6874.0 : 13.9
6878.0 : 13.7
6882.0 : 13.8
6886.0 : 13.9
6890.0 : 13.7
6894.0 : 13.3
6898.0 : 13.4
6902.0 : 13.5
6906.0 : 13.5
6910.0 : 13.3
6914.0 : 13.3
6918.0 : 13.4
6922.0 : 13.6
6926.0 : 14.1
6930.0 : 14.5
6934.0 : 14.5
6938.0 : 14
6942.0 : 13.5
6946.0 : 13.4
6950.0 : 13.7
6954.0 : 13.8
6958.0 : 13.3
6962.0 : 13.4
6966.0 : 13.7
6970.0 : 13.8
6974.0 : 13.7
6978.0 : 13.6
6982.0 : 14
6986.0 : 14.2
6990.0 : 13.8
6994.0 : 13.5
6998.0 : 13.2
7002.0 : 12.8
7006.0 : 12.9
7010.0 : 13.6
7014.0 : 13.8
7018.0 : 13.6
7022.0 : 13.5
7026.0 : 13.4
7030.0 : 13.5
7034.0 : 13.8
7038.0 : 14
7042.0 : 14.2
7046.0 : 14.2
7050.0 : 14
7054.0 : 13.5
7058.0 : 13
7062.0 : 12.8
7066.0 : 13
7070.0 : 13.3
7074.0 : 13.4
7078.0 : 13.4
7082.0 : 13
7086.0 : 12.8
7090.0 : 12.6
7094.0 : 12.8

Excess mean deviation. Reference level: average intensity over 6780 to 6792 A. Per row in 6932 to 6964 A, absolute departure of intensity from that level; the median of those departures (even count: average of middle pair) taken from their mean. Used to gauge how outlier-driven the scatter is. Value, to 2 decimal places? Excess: 0.10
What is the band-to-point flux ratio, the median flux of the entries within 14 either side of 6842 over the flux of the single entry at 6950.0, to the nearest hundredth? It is 1.01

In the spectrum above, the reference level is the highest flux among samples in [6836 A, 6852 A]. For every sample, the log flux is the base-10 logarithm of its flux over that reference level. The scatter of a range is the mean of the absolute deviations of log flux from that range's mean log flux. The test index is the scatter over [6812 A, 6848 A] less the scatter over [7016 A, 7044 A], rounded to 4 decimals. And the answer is 0.0012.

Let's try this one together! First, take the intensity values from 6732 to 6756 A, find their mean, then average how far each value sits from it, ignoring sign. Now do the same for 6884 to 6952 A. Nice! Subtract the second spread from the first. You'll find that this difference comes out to -0.192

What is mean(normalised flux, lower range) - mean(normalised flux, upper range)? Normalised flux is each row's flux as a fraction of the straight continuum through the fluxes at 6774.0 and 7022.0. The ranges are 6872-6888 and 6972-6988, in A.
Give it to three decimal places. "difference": -0.001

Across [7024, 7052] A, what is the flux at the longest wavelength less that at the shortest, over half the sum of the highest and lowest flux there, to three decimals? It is 0.043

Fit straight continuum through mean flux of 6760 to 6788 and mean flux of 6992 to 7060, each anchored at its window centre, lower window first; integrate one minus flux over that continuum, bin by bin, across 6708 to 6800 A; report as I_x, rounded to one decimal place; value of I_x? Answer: -1.6 A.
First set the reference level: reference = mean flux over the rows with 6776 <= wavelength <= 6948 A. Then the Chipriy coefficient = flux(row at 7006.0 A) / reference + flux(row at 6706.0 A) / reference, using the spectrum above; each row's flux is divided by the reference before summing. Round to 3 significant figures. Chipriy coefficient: 1.96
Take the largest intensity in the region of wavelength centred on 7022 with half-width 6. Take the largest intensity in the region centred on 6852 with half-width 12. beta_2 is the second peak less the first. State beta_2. 0.4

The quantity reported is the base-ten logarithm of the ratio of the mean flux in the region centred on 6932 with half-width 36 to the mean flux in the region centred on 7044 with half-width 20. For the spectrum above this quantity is 0.001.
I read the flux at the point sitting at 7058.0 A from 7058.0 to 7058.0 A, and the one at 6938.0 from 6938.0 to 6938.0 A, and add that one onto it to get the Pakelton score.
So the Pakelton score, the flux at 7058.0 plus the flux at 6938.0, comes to 27.0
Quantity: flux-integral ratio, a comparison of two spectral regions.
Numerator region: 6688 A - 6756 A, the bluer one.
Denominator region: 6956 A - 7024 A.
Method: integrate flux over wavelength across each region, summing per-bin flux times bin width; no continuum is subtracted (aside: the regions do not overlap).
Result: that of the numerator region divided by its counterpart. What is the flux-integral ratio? 1.00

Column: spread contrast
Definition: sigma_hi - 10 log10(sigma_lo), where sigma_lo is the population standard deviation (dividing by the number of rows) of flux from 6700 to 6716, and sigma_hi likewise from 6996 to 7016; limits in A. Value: 8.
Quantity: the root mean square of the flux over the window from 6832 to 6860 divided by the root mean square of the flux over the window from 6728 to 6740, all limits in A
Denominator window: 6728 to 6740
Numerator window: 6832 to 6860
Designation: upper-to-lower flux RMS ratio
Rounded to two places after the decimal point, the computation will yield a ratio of 0.98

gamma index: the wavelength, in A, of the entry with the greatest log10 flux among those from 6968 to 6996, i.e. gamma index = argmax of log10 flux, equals 6986.0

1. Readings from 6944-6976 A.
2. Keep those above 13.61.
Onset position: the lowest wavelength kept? 6950.0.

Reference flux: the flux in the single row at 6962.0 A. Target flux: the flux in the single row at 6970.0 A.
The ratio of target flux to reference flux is 1.03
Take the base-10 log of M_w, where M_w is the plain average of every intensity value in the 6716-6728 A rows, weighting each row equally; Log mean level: 1.13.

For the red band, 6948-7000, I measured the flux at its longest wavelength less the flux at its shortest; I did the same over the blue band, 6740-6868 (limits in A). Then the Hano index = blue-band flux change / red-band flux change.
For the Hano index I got 1.0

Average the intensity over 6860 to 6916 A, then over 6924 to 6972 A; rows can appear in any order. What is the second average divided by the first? 1.03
